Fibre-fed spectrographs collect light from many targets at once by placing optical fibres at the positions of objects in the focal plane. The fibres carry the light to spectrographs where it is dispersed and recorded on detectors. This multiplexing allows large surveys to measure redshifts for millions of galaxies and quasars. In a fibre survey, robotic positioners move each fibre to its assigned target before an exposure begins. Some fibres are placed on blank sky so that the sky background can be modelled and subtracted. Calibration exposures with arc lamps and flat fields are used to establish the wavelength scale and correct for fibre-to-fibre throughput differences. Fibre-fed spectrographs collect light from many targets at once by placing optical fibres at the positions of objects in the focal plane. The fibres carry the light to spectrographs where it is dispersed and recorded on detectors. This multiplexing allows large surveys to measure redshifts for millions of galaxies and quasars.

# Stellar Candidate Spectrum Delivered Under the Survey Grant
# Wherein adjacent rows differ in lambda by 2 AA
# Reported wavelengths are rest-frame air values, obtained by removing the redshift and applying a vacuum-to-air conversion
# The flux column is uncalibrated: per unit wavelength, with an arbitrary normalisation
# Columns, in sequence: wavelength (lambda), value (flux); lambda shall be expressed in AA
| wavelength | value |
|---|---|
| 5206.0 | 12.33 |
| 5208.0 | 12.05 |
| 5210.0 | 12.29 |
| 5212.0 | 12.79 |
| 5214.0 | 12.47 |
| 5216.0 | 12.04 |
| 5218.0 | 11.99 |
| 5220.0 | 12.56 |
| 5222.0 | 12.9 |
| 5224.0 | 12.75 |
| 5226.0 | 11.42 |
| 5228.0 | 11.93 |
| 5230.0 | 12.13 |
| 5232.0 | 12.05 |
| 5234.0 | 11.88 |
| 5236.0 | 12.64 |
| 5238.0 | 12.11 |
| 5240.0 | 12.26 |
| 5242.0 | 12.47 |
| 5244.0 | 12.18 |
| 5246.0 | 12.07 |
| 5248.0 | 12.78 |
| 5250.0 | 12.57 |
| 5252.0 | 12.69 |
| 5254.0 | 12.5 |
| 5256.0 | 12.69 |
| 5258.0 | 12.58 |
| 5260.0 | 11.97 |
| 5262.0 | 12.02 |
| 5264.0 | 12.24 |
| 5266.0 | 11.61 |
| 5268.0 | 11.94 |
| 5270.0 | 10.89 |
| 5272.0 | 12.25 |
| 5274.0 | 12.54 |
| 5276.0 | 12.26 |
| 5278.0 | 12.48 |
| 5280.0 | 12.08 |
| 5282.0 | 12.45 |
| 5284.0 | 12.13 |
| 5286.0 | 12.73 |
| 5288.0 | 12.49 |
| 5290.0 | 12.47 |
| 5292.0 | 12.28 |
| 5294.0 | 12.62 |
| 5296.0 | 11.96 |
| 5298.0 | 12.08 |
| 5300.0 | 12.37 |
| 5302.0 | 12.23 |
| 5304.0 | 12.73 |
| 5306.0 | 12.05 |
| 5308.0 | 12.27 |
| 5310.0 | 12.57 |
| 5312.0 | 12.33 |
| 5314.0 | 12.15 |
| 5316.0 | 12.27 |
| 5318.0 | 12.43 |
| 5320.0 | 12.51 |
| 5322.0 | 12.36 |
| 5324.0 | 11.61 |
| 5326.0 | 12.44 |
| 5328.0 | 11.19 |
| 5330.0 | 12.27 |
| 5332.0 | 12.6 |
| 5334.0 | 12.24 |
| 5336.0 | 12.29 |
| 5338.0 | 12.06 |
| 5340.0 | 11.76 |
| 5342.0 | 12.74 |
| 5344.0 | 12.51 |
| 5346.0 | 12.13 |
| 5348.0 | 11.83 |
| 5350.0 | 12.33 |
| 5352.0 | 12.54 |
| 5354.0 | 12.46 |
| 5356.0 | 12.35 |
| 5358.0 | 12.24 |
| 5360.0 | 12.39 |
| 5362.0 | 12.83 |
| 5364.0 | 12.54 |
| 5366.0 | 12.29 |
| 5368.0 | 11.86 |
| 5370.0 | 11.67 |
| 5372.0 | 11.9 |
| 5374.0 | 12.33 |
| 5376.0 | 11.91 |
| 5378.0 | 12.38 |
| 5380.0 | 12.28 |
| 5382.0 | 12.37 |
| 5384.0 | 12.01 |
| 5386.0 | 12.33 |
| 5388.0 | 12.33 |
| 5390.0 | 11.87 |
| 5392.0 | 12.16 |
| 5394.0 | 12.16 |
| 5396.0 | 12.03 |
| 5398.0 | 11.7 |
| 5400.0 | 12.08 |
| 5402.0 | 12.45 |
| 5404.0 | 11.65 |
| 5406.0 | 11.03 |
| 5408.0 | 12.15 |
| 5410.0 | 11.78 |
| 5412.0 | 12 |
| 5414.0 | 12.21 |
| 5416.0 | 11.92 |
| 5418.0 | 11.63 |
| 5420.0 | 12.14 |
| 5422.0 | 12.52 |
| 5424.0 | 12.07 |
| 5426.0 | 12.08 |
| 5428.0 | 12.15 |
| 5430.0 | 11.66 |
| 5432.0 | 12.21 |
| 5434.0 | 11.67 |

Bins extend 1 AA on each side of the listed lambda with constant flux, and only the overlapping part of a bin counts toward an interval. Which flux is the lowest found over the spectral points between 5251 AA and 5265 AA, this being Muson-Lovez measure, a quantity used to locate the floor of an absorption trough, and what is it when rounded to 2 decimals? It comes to 11.97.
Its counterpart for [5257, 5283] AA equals 10.89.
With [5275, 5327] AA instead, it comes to 11.61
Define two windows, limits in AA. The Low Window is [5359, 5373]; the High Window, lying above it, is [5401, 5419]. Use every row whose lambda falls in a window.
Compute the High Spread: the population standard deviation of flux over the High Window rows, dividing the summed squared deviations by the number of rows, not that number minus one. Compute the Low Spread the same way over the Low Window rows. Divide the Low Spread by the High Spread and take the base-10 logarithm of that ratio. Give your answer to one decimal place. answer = 0.0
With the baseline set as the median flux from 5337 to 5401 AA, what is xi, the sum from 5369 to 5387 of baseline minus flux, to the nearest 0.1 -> 1.2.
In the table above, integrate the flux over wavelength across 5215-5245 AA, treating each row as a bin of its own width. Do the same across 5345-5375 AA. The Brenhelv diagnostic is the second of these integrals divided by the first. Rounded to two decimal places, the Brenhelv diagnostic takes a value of 1.00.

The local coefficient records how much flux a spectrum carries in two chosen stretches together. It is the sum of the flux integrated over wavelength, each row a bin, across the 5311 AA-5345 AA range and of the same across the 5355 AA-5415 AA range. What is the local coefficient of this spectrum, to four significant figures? 1142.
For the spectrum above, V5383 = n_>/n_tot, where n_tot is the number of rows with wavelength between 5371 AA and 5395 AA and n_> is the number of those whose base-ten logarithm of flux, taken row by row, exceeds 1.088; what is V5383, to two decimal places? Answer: 0.50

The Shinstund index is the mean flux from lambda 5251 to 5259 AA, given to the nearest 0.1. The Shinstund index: 12.6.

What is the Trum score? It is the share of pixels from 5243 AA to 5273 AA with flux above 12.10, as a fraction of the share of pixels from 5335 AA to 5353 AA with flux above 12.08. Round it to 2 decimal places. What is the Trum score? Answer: 0.90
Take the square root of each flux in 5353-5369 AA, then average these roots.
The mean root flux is 3.52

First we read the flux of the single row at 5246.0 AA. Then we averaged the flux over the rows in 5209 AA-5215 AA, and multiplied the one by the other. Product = 151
